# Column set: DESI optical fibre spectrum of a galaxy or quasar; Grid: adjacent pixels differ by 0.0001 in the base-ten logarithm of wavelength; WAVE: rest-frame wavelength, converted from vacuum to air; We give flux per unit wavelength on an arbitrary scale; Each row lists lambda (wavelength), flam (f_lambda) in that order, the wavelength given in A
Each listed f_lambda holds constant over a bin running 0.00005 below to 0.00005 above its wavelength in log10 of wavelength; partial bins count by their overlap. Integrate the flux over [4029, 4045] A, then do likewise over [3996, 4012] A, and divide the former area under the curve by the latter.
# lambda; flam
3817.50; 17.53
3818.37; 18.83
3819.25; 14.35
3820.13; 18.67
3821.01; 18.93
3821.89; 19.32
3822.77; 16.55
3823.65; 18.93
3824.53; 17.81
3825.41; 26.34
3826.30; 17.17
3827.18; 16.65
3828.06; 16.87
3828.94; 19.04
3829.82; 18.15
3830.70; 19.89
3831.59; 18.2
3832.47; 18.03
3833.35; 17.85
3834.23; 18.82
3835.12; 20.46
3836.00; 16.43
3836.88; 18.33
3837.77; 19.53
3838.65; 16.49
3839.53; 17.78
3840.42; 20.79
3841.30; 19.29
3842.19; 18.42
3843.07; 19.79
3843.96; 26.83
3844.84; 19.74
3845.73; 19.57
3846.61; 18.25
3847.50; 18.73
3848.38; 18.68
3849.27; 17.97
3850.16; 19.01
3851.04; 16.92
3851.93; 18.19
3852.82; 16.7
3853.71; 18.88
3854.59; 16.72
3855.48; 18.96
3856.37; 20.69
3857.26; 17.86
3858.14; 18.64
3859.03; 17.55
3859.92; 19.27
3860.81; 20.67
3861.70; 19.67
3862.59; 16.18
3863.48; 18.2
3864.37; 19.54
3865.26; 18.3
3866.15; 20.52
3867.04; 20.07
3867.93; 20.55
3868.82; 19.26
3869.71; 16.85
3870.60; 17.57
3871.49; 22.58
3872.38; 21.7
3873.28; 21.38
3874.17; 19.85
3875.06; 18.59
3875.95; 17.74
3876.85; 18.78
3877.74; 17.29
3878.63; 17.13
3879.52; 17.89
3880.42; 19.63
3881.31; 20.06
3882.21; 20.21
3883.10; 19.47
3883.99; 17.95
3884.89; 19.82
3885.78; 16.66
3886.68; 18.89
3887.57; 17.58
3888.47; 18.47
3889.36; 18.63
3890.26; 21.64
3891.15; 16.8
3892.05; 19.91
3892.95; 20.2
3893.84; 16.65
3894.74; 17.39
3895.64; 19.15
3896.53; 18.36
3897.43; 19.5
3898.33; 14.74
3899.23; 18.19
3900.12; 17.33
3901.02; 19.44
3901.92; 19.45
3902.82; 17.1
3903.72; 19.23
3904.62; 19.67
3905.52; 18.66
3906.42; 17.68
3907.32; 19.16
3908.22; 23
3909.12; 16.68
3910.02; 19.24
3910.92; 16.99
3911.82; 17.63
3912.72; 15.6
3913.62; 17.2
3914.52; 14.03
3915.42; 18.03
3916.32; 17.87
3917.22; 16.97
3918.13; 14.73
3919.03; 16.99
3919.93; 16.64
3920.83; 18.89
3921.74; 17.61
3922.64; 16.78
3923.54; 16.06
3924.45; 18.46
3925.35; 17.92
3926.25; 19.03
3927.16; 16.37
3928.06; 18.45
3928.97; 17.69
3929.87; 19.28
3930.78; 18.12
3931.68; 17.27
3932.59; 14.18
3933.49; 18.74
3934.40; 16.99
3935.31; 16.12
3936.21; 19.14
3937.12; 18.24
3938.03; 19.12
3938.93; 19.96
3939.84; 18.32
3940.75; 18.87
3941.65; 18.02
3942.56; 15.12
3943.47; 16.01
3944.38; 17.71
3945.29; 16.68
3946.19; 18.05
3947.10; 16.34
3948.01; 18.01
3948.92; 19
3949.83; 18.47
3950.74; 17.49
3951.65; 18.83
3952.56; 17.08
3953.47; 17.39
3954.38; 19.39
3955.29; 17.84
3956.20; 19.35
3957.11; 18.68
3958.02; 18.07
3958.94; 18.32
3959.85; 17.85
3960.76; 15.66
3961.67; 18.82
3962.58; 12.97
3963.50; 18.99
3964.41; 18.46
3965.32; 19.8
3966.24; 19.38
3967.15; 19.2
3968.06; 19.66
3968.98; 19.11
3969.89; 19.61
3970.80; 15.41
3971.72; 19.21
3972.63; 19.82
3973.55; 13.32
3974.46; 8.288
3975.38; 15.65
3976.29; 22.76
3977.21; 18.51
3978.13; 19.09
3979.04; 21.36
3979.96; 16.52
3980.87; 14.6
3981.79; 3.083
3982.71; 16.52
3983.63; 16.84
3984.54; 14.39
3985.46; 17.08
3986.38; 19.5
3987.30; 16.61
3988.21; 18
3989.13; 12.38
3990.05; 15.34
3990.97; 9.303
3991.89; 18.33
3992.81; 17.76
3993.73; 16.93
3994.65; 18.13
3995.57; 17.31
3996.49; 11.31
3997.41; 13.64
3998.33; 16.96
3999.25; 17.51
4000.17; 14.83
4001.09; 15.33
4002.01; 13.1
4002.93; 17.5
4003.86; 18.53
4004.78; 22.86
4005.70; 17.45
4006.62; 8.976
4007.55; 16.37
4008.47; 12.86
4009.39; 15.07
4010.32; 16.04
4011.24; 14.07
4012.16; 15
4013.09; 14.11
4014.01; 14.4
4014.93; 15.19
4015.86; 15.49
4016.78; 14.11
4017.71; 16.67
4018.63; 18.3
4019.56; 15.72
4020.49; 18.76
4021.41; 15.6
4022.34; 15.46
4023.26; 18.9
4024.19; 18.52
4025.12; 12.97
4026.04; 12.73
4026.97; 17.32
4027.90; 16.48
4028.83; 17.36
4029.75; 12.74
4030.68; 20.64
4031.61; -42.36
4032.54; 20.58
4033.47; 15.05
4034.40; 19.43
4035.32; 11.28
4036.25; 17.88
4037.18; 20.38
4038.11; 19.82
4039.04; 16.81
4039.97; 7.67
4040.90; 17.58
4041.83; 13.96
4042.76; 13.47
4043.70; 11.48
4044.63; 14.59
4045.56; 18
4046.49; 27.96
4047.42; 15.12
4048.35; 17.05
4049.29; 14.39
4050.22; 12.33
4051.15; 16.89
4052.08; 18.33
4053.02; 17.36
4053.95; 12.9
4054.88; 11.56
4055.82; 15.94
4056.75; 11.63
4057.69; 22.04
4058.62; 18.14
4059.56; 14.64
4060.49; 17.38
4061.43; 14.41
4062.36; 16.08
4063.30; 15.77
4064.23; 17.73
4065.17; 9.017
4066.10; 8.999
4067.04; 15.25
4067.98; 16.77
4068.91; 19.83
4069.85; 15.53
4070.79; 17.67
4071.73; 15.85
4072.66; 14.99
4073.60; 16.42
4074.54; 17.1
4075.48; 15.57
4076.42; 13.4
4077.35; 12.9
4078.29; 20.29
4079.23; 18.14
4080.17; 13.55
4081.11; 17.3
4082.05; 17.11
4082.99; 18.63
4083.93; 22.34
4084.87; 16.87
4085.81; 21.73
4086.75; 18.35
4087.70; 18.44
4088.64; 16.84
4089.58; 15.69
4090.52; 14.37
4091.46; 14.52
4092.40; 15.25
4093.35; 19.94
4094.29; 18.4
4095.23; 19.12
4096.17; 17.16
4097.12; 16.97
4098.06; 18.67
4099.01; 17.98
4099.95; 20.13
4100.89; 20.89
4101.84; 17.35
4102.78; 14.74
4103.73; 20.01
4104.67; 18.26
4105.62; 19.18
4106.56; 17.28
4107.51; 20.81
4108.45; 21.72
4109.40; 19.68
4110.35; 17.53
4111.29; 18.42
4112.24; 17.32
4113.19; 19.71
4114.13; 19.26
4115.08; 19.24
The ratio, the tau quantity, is 0.81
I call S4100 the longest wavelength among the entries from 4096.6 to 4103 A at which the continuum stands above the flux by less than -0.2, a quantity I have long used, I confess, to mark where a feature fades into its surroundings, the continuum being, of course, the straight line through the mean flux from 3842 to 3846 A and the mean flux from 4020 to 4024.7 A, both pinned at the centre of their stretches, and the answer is 4101.84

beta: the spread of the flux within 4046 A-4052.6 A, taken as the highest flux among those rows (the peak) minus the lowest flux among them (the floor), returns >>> 16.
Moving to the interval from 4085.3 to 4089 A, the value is 5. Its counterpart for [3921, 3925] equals 2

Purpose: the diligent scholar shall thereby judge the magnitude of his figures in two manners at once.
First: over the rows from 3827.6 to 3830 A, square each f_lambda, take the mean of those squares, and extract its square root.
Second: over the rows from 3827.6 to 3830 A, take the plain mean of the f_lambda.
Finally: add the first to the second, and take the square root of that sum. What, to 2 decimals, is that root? 6.01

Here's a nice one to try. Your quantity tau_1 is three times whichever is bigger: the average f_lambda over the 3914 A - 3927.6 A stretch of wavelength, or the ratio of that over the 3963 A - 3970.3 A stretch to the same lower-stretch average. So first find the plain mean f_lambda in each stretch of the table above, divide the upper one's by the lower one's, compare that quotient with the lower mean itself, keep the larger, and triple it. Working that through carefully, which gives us 51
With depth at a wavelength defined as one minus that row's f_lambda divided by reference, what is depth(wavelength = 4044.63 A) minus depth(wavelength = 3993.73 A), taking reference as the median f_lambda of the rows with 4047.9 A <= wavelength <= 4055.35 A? 0.15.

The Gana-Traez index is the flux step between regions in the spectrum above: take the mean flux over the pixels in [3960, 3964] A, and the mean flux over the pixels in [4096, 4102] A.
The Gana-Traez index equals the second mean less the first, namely 1.8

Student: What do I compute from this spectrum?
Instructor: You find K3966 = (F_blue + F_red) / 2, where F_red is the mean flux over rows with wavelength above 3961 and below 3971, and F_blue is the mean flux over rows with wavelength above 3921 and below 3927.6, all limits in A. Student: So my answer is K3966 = 17.9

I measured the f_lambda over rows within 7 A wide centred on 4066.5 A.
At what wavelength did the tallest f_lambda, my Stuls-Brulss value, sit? 4068.91 A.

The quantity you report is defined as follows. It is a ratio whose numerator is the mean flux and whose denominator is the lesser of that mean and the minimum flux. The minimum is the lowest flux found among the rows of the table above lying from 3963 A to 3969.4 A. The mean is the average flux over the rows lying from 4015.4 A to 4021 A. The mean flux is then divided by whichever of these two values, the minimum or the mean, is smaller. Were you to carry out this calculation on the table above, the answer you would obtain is 1.00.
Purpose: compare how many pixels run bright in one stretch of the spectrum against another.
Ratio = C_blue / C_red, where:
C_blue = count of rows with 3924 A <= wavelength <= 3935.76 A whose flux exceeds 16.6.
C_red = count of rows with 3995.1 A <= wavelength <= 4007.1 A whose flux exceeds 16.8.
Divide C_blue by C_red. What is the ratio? 1.4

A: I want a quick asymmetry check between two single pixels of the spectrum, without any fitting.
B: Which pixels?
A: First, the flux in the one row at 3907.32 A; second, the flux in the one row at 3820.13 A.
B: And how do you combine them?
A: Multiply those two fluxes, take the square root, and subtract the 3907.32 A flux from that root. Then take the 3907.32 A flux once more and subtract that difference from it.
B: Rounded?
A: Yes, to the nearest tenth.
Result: 19.4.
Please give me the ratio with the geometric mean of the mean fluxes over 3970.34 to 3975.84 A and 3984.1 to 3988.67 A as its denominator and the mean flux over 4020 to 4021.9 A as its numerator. 1.06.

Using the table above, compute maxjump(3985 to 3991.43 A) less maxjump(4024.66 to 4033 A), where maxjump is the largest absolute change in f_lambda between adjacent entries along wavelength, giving -57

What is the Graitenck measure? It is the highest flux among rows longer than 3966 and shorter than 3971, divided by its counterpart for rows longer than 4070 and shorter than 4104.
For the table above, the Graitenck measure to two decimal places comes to 0.88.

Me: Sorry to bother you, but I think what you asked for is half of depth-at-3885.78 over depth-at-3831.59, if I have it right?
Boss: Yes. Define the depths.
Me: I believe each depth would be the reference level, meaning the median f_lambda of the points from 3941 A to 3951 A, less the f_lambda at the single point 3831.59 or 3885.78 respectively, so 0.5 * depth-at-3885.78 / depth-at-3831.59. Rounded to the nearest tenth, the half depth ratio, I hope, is -1.1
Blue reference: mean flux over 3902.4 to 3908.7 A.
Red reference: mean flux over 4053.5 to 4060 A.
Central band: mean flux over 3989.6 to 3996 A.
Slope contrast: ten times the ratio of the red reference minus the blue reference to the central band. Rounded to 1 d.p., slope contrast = -2.4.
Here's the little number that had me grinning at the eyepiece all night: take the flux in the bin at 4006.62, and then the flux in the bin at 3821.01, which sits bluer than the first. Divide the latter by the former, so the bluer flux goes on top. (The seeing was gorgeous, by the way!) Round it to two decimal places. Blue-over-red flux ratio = 2.11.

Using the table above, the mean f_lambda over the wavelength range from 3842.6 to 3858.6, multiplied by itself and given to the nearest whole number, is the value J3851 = 361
